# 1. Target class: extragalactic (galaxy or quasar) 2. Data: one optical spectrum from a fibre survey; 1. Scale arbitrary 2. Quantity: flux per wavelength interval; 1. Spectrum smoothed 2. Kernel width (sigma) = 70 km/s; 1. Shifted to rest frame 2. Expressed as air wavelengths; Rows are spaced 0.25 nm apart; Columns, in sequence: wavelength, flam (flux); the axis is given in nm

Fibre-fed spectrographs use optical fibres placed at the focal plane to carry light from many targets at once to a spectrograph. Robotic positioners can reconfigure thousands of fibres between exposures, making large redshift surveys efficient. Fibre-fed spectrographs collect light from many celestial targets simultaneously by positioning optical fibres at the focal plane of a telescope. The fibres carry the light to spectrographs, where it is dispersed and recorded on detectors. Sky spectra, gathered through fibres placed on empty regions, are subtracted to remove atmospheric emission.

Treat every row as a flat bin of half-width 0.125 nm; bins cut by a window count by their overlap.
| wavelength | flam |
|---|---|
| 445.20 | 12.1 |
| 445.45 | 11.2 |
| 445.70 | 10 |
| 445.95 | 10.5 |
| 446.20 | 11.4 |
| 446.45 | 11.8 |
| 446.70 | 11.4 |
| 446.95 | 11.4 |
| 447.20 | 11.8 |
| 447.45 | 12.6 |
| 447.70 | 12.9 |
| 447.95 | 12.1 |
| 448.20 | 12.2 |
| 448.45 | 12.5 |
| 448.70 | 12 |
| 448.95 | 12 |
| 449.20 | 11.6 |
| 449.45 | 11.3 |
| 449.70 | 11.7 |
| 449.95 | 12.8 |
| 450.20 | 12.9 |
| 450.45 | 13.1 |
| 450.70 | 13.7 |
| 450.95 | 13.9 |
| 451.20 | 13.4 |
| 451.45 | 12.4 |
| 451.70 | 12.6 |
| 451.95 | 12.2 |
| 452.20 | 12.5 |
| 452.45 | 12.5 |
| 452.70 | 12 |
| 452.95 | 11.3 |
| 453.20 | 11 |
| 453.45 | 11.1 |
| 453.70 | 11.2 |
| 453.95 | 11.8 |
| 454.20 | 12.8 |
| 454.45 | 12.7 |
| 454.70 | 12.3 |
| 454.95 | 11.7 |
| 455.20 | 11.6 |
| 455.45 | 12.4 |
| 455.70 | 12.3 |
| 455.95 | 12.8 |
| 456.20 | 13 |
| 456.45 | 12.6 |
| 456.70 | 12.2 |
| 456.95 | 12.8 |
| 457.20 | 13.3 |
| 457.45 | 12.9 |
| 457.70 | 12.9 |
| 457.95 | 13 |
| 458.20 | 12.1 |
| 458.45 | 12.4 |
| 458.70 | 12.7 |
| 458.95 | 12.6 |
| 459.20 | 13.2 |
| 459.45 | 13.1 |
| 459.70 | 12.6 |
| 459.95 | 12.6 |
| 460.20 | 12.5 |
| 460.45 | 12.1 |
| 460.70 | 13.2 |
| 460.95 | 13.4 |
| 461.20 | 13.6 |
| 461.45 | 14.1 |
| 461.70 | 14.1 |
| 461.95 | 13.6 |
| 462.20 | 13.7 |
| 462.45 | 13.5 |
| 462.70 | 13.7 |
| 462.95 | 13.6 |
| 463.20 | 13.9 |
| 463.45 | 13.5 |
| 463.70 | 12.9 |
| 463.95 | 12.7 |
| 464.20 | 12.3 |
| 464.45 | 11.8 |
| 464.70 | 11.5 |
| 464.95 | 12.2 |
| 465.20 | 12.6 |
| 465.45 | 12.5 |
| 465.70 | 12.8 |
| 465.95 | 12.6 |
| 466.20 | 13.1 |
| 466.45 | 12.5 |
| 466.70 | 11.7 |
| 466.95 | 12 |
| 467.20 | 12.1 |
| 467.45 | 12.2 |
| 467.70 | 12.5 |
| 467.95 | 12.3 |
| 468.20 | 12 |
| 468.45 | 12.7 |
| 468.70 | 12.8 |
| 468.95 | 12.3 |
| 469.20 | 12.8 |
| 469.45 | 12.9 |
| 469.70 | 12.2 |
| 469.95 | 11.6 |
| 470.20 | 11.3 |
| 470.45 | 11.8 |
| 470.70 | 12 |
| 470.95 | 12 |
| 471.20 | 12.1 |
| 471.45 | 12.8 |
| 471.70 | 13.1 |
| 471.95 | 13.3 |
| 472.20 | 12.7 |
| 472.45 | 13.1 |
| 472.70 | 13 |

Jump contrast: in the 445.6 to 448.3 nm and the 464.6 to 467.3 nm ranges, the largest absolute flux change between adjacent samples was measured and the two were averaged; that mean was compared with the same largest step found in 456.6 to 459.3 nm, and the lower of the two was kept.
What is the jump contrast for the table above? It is 0.85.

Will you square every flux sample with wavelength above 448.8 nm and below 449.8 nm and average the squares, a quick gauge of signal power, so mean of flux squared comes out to 136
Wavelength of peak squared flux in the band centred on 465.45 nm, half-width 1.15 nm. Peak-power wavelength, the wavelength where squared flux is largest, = 466.20 nm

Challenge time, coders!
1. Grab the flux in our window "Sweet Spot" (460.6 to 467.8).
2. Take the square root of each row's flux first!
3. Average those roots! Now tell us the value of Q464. 3.59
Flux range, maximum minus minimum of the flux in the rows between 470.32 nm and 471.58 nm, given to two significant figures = 1.0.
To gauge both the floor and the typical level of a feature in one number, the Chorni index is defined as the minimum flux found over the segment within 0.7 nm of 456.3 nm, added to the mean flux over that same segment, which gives 24.8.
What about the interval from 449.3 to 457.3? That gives 23.4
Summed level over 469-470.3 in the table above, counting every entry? 60.8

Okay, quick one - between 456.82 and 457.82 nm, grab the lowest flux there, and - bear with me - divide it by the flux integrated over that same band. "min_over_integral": 0.987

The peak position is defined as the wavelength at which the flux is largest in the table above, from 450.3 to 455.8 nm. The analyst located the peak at 450.95 nm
